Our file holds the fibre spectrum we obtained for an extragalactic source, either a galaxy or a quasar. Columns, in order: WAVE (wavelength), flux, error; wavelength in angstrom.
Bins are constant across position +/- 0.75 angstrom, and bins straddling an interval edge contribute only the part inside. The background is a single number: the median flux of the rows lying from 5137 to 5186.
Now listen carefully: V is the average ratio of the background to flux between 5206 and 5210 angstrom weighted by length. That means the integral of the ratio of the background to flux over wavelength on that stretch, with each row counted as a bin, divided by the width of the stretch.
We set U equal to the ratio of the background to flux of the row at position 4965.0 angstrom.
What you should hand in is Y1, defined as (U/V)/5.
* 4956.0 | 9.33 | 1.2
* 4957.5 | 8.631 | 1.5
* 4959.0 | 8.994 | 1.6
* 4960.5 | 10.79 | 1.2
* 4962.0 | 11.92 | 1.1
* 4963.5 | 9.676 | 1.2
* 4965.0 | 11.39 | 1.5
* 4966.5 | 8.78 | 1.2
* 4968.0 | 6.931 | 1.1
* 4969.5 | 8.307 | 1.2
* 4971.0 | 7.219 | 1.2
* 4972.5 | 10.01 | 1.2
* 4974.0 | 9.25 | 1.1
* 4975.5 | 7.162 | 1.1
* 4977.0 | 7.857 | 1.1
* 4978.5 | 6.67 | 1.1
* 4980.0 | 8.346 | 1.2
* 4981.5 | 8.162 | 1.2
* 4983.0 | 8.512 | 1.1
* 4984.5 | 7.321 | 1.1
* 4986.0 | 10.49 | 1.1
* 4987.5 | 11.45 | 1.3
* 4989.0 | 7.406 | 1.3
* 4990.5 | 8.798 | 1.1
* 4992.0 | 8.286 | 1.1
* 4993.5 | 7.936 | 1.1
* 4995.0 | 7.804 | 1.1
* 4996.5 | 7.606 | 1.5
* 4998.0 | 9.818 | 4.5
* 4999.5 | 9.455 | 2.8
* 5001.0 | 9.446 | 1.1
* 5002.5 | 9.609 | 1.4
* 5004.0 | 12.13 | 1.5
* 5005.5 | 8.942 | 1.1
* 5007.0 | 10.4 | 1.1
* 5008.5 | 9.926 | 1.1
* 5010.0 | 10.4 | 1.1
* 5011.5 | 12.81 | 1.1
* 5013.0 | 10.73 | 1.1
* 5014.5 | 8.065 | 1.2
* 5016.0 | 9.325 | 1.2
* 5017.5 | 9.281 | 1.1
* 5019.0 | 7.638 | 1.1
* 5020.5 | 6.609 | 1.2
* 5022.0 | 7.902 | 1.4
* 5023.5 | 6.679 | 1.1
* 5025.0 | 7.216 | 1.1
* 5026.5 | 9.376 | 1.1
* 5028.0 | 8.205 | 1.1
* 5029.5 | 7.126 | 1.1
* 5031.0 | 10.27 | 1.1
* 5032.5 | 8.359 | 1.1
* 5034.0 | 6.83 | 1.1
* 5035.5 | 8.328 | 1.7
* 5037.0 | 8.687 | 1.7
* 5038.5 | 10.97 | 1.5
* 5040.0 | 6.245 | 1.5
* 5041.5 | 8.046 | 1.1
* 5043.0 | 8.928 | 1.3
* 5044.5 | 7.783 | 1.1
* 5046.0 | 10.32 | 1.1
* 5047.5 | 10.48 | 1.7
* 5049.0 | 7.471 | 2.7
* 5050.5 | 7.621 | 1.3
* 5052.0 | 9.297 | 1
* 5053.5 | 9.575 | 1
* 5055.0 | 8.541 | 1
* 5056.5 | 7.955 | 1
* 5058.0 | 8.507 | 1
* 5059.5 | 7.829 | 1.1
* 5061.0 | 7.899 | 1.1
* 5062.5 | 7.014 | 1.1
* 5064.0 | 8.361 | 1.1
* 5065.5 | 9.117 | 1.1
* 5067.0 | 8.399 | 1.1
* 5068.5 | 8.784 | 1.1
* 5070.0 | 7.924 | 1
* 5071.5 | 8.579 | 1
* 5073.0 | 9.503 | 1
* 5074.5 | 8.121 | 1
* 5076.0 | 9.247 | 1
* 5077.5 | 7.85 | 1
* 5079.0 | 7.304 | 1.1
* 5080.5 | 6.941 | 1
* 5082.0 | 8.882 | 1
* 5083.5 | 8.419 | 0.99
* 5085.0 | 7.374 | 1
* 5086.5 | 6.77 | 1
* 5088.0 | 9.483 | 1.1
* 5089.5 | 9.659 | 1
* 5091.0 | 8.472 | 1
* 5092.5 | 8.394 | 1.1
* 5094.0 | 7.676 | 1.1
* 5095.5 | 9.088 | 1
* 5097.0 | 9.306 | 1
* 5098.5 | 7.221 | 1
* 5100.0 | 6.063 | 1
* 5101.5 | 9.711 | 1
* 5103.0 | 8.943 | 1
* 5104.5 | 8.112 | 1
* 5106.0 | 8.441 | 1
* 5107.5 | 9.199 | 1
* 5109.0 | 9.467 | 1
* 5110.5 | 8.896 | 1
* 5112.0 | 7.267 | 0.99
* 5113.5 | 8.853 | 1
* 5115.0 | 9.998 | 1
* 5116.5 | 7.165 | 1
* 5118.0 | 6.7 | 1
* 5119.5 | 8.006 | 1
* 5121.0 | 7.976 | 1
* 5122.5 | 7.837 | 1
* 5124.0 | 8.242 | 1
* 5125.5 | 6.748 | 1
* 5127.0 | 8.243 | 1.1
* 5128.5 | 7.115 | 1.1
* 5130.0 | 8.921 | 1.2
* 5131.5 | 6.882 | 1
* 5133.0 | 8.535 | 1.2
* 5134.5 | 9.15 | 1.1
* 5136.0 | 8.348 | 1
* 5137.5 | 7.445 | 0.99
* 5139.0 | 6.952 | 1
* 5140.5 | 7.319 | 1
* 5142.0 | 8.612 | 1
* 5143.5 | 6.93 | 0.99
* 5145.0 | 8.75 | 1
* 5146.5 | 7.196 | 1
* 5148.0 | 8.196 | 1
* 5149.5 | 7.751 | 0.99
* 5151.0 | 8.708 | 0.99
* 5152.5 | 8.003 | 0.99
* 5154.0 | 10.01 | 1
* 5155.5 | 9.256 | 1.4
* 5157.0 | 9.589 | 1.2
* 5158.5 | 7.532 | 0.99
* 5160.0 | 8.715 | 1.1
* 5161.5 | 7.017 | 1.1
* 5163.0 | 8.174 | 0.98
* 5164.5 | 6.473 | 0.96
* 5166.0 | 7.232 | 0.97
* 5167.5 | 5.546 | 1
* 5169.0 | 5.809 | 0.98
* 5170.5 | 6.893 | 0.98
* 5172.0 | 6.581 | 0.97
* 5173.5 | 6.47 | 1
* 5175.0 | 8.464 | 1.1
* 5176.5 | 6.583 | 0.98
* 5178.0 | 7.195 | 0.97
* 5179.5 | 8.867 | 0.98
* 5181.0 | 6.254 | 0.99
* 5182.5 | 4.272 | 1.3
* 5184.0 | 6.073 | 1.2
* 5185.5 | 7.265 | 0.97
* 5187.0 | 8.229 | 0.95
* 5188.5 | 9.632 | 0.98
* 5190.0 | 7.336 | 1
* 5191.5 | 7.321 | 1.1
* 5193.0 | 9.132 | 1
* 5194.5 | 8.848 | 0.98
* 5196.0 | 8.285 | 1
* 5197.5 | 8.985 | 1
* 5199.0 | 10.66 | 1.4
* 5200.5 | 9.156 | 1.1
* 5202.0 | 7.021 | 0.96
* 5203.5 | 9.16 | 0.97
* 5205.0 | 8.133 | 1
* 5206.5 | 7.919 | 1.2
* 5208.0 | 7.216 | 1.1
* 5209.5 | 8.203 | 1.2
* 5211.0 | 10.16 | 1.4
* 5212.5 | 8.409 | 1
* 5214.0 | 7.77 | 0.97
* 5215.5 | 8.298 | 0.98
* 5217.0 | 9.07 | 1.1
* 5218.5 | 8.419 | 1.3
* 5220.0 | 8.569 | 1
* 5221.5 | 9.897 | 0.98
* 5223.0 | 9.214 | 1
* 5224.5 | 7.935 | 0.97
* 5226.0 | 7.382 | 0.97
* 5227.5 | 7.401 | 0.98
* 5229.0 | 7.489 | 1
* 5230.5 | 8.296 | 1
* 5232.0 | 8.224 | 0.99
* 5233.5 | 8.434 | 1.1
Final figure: 0.14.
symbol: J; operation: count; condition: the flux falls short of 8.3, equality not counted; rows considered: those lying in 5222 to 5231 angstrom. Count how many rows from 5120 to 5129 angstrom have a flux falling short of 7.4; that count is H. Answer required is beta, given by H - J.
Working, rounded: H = 2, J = 5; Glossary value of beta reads -3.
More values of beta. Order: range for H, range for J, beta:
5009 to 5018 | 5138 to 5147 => -4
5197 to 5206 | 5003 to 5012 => 1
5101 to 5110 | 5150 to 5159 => -2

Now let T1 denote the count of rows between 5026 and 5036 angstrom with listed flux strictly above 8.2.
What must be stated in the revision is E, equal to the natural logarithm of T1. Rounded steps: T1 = 5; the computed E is 1.6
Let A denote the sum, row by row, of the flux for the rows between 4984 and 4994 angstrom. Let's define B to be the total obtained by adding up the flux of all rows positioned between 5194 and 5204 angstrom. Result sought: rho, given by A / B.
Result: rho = 0.99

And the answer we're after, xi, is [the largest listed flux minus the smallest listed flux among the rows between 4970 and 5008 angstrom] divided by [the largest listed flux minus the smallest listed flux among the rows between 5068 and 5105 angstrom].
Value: 1.5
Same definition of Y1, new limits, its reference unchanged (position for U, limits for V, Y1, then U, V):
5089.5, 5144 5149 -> 0.16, 0.75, 0.92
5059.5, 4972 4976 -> 0.22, 0.93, 0.84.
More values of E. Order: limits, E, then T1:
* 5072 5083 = 1.1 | 3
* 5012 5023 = 1.1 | 3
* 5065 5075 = 1.6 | 5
